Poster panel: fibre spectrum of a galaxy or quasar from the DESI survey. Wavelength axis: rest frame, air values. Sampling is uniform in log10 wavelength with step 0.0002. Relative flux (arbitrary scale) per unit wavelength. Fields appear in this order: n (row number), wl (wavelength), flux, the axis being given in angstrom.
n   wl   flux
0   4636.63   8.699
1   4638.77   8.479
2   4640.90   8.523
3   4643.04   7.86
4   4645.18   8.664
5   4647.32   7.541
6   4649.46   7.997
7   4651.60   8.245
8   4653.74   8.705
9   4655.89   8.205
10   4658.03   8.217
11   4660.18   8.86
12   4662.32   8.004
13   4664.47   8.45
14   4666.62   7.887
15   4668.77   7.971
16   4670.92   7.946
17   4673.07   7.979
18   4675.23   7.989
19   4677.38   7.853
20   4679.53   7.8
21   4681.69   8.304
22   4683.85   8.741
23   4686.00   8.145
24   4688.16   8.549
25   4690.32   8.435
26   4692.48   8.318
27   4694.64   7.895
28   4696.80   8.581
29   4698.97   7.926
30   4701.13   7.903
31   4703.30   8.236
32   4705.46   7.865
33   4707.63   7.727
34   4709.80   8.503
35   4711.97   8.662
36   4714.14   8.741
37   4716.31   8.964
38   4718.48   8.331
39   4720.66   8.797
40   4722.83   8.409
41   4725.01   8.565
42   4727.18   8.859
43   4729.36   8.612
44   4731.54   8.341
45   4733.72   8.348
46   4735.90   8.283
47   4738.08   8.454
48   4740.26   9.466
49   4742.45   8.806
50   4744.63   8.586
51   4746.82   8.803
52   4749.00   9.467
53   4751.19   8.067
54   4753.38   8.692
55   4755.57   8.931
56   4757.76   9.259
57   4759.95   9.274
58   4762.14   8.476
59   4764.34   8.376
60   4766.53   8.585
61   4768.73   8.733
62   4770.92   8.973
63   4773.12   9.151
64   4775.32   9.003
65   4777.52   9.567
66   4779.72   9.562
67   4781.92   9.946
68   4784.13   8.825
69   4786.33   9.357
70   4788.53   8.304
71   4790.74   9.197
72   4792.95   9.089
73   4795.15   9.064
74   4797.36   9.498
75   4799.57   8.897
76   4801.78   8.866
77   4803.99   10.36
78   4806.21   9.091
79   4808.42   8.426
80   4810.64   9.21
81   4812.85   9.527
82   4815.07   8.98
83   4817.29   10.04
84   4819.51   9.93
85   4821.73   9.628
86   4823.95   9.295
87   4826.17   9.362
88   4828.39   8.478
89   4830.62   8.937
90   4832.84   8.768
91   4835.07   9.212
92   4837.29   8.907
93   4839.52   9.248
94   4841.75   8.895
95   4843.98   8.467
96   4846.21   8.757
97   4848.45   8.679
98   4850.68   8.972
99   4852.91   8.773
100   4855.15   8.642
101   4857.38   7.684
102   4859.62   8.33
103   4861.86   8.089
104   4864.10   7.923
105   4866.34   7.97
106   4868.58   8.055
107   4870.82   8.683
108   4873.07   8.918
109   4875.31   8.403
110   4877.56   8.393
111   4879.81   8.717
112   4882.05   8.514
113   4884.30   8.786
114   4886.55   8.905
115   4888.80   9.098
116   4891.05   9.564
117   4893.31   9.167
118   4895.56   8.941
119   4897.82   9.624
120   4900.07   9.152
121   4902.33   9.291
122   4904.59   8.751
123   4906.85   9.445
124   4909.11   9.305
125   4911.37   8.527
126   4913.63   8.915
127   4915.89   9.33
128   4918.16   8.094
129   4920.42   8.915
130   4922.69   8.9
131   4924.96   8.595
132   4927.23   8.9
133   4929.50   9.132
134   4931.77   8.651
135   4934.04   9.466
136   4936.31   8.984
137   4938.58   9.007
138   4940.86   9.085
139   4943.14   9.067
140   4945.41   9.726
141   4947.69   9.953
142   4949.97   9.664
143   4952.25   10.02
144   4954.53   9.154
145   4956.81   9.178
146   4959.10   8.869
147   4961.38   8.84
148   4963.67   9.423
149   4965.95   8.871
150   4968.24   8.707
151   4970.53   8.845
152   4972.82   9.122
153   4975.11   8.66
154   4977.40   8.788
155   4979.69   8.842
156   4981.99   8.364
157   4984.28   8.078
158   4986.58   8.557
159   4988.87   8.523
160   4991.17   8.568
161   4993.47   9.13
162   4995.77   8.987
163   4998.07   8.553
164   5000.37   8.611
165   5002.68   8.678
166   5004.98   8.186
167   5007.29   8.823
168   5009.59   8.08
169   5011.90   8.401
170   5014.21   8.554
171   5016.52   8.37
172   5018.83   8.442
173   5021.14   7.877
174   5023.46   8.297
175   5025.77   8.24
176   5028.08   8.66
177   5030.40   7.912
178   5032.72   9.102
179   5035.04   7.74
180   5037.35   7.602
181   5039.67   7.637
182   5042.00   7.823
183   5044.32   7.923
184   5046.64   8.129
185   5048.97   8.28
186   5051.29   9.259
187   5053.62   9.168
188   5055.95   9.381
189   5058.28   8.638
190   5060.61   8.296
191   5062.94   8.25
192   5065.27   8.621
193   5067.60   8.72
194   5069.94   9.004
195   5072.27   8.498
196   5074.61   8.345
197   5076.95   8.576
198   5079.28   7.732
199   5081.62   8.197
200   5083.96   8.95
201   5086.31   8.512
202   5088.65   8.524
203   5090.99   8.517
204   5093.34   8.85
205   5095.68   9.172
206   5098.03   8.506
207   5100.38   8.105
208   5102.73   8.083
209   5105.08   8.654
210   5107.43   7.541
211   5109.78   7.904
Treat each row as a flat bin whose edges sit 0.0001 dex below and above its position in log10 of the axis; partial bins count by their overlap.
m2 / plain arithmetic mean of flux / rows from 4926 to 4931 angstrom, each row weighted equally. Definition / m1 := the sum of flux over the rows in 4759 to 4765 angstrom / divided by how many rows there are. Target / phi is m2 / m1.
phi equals 1.04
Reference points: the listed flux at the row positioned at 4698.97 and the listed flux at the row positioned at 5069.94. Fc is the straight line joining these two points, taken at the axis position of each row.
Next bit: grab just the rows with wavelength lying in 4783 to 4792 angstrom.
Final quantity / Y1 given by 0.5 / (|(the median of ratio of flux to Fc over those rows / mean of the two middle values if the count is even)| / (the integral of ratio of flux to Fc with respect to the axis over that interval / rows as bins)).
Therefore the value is 4.5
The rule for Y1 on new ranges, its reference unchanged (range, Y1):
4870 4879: 4.5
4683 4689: 3.0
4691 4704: 6.6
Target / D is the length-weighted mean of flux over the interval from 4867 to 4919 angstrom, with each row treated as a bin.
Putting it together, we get 8.9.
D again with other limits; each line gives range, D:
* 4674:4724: 8.3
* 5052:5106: 8.6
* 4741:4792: 9.0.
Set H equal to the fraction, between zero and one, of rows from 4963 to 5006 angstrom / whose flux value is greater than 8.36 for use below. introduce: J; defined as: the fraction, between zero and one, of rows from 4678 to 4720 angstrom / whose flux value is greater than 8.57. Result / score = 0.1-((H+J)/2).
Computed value -0.48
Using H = 0.89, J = 0.3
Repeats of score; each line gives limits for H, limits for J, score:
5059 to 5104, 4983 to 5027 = -0.35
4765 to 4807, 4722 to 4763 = -0.66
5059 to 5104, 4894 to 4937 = -0.66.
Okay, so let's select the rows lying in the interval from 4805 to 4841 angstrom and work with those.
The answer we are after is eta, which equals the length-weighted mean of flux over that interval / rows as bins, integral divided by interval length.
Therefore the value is 9.2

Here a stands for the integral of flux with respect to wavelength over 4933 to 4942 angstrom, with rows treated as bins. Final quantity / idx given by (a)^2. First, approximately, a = 82.2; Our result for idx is 6753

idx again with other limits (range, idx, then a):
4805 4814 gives 6666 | 81.6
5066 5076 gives 7459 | 86.4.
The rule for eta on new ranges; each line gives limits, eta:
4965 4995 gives 8.7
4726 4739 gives 8.5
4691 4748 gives 8.5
